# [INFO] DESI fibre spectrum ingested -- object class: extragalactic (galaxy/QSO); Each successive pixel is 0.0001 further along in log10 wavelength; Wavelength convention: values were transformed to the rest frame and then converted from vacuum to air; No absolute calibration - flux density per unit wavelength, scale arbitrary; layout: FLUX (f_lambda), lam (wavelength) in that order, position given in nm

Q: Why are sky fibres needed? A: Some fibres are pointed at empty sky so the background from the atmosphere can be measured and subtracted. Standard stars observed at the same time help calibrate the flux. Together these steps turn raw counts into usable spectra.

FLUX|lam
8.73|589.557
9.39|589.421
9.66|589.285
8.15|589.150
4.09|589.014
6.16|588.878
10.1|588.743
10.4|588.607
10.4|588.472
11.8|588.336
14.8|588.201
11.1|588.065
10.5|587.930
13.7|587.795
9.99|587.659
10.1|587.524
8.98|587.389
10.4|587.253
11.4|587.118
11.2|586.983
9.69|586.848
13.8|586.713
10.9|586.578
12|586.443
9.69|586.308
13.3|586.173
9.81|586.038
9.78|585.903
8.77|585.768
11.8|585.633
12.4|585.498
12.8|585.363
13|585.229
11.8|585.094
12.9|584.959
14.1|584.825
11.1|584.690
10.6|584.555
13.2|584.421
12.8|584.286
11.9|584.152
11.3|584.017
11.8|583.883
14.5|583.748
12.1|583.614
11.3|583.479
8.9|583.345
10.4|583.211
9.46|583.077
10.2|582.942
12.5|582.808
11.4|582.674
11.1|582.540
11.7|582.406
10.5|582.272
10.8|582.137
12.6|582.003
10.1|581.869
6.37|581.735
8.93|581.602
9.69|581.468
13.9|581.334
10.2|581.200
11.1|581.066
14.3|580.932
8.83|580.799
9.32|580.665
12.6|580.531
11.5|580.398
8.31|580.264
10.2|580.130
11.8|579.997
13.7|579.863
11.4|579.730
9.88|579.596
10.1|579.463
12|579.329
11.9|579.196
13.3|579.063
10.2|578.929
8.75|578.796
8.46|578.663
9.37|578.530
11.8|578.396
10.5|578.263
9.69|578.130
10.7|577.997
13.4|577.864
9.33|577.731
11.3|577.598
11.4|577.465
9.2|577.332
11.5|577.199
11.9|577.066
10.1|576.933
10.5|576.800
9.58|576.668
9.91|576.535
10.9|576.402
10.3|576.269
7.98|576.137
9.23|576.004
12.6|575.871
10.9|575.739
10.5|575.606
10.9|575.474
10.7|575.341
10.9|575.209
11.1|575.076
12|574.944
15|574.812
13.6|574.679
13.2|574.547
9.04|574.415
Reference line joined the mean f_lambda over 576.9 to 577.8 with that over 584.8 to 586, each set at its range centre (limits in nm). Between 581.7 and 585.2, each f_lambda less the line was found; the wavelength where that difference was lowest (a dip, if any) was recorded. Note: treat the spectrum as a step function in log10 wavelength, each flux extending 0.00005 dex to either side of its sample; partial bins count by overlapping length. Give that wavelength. 581.735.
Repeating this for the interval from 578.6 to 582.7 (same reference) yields 581.735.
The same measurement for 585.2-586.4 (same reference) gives 585.768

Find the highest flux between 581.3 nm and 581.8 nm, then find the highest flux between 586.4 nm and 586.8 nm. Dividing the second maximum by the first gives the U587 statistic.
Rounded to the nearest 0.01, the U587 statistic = 0.99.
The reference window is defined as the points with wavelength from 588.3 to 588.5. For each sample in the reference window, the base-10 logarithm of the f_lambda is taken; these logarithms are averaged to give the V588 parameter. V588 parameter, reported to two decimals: 1.04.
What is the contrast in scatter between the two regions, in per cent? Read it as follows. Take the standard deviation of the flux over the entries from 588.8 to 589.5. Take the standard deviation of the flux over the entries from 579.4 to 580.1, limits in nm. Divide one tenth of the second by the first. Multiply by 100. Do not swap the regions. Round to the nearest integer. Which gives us 7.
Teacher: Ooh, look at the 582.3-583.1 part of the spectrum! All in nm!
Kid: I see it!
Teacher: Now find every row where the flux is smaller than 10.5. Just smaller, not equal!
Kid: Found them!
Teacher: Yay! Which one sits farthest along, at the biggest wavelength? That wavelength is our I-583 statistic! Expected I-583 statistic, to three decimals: 583.077 nm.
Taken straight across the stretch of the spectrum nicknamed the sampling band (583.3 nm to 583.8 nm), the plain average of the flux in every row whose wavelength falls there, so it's 11.7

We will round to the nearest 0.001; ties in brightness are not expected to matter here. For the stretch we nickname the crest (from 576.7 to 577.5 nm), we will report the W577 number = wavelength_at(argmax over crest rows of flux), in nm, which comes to 577.066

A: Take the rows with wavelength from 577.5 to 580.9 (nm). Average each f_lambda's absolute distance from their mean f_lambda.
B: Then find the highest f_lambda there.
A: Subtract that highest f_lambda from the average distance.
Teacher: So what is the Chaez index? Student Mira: -12.37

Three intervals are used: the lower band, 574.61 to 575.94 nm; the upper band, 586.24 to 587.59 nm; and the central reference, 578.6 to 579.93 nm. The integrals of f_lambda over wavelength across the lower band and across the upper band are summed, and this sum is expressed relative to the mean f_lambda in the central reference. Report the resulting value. 2.76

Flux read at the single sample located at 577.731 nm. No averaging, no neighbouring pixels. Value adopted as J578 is 9.33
